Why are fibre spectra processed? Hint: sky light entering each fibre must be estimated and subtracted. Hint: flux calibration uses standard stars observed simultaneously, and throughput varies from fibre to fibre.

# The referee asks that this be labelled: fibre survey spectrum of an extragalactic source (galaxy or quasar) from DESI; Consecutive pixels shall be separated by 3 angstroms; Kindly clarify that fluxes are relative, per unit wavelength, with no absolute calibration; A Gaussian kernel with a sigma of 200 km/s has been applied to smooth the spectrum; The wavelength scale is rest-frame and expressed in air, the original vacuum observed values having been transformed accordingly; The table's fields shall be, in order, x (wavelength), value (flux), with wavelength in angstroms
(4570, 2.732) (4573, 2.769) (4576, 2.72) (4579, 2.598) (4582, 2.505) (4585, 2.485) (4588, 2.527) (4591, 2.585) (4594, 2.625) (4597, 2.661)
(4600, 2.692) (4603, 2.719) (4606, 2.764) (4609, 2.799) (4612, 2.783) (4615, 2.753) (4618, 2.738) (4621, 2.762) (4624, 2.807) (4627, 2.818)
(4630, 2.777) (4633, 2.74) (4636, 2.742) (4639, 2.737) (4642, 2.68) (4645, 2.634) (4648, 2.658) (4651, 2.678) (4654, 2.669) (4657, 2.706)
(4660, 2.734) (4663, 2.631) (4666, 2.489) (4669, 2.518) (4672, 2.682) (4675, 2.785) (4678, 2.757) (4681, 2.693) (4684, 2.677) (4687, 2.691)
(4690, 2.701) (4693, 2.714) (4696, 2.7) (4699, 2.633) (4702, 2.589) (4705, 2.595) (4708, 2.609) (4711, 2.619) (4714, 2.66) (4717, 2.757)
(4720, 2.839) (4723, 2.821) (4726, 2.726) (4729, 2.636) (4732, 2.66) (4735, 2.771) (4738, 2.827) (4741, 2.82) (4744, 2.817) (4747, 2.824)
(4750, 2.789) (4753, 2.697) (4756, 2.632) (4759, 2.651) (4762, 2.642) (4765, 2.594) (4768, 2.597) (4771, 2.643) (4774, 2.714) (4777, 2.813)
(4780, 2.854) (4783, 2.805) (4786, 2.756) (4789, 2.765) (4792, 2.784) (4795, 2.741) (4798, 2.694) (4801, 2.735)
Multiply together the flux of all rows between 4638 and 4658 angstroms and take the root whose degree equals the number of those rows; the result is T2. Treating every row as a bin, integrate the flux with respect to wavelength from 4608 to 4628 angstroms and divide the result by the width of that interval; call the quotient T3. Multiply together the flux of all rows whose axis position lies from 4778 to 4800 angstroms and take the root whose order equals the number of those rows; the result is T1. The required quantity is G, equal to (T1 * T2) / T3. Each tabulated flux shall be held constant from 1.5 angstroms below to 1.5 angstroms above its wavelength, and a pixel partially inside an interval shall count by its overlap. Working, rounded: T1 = 2.77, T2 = 2.68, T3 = 2.78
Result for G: 2.673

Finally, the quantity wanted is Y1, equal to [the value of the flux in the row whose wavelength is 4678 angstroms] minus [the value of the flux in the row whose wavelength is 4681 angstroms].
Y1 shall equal 0.06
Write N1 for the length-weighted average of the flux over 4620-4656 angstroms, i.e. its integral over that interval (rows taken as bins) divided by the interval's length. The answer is 2.72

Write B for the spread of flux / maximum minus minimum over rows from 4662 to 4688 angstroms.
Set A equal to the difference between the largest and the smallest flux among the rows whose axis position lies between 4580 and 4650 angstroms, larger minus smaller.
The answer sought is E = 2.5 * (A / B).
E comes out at 2.8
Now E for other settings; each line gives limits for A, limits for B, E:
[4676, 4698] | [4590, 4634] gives 0.9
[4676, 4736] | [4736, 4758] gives 3.2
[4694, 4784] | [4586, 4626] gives 2.4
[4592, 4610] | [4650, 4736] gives 1.2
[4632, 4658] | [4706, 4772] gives 1.1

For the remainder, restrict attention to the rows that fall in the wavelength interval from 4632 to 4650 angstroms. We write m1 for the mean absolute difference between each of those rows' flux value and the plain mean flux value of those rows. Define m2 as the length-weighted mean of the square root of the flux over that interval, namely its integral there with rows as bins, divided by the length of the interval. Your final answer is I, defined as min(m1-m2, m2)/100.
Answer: -0.0160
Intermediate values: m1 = 0.04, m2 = 1.64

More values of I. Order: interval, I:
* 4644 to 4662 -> -0.0161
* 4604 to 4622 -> -0.0165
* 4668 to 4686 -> -0.0158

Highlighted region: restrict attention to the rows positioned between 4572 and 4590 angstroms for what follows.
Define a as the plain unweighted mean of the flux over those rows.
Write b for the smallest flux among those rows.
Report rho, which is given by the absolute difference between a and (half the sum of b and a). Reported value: 0.06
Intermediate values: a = 2.60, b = 2.485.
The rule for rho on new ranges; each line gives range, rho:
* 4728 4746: 0.06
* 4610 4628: 0.02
